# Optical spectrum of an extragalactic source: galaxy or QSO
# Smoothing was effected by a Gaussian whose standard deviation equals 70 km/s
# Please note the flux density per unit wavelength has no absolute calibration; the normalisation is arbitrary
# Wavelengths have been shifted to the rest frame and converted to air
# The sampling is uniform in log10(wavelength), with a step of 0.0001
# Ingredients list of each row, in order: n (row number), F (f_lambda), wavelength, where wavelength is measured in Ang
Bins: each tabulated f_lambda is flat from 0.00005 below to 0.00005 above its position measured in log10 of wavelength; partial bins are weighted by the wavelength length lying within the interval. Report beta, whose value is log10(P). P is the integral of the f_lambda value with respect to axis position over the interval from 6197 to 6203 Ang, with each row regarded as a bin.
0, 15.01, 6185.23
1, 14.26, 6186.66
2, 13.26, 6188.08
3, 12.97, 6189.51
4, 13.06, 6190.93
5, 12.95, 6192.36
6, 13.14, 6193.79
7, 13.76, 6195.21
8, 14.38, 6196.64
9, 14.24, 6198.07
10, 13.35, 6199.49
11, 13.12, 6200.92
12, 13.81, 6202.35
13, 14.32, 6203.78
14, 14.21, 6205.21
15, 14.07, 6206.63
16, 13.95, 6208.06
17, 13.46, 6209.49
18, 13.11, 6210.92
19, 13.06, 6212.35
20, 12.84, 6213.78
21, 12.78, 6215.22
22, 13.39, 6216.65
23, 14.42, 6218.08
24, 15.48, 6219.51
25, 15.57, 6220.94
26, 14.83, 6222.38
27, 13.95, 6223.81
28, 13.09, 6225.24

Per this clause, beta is 1.914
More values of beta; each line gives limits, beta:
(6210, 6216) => 1.891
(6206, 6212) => 1.912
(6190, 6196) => 1.900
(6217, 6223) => 1.953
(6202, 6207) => 1.850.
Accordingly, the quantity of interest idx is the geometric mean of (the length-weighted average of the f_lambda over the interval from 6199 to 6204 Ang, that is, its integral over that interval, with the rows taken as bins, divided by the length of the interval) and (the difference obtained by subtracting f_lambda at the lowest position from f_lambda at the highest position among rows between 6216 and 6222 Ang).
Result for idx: 5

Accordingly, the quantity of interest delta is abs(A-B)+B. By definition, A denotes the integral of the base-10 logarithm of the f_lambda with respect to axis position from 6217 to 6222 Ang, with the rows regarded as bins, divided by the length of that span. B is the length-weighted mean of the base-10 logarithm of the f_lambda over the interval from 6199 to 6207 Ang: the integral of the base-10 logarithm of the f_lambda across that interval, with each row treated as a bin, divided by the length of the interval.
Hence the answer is 1.18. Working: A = 1.18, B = 1.14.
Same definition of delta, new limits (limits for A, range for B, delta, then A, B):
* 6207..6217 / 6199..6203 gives 1.13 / 1.12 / 1.13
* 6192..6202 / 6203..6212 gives 1.15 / 1.13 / 1.14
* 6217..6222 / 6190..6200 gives 1.18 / 1.18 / 1.13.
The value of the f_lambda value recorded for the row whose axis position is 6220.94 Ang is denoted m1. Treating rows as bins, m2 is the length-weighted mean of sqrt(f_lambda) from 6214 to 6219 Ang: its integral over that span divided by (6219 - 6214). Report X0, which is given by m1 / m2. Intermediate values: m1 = 15.57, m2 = 3.68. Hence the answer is 4.24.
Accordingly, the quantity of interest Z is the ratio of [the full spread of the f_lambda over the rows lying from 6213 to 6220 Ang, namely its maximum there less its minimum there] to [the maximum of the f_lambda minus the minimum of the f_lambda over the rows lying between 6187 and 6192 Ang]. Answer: 9.3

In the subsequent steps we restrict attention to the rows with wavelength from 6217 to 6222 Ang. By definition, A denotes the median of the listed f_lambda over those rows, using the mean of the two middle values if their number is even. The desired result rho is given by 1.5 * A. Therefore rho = 23.2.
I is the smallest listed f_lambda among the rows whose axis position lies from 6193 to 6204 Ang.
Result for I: 13.12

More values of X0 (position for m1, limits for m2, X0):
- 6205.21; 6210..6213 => 3.92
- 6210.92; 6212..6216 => 3.66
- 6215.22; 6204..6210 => 3.42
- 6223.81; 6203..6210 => 3.72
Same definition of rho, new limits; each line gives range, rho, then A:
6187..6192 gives 19.6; 13.1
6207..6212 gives 20.2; 13.5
